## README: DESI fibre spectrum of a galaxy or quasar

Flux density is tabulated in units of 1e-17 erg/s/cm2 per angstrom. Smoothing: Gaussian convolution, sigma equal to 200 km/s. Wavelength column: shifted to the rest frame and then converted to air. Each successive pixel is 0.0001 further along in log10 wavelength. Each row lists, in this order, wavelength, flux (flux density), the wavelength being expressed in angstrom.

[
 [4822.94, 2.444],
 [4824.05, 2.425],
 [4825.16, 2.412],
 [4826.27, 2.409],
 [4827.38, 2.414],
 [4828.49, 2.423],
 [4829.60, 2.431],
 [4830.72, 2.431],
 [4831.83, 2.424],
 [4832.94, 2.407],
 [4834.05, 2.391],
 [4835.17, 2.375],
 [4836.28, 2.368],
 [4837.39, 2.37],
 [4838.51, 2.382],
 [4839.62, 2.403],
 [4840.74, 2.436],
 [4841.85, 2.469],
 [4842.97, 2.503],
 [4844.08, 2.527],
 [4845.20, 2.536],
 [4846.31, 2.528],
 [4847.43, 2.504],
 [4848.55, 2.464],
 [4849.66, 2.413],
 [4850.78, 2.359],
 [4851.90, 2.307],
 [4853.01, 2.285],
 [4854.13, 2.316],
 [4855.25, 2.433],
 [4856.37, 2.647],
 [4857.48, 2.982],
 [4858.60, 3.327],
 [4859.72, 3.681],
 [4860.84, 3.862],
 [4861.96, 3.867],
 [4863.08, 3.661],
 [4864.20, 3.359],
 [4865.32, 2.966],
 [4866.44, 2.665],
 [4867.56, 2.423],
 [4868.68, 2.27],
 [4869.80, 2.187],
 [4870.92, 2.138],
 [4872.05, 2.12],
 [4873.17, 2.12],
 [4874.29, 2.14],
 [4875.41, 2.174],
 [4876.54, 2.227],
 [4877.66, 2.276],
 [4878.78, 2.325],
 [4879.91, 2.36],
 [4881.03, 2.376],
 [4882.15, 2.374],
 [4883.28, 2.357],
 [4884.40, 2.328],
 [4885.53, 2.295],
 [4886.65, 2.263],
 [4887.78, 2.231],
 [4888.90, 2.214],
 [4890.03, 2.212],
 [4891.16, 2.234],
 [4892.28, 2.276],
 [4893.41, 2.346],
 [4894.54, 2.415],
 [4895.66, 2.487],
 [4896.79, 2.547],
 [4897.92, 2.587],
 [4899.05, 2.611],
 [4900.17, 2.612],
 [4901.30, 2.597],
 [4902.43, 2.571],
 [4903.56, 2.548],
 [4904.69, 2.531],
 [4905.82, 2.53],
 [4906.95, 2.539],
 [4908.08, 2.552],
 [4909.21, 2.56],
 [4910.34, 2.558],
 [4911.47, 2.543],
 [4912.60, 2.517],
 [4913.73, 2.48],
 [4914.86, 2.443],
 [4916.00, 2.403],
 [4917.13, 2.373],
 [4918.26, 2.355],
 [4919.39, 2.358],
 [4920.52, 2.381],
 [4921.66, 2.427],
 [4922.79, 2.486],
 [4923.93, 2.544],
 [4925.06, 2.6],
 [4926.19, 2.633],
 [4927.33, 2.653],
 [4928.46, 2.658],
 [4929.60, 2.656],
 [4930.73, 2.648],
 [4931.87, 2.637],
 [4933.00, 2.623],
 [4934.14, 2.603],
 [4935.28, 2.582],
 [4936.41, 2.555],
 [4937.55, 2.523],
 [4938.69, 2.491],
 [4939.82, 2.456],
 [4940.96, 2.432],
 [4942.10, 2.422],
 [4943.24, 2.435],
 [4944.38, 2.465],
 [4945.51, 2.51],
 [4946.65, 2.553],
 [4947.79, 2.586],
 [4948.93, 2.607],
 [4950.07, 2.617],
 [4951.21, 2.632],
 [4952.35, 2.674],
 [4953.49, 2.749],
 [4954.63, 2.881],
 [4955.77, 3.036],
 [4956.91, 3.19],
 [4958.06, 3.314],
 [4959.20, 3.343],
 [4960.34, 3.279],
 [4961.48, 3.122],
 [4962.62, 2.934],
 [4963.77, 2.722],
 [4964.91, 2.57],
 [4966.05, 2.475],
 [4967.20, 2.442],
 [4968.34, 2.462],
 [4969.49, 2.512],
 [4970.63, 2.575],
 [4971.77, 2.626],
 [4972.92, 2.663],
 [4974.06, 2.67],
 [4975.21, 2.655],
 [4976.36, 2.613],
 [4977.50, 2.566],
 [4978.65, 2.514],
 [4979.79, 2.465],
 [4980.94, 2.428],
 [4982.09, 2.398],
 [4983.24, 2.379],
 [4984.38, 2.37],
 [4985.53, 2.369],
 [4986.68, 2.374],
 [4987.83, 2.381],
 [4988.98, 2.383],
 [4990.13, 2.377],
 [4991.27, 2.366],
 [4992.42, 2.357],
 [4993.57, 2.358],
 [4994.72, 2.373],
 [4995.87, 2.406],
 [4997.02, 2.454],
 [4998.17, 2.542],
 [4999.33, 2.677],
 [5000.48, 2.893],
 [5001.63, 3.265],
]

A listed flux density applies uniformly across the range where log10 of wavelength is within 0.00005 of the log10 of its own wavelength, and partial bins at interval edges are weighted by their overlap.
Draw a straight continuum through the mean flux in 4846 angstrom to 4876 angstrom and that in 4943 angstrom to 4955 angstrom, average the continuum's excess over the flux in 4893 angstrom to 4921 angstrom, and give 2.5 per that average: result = 18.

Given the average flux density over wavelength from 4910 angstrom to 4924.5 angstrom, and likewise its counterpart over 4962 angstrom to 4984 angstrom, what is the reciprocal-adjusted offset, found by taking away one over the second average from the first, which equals 2.06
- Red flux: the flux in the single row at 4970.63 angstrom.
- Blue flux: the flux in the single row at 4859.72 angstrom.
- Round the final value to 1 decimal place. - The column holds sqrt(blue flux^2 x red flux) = 5.9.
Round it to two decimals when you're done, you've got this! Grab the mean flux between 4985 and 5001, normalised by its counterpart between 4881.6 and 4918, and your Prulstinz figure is 1.00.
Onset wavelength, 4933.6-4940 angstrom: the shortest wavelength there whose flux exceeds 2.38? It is 4934.14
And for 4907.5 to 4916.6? 4908.08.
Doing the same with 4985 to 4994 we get 4987.83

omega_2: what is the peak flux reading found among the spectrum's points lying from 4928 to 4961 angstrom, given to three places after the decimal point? 3.343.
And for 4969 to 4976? 2.670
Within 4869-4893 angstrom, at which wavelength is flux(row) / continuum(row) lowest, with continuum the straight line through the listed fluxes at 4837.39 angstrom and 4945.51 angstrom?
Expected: 4873.17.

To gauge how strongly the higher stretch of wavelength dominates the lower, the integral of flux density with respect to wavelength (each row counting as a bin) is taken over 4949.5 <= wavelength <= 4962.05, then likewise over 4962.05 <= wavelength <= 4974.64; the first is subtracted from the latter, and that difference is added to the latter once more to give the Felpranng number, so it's 28.1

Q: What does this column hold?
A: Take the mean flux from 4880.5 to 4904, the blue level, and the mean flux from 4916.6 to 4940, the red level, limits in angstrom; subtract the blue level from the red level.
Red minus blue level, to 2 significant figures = 0.13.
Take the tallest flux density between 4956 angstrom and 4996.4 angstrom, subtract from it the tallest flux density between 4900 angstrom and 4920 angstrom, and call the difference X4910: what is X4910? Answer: 0.73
